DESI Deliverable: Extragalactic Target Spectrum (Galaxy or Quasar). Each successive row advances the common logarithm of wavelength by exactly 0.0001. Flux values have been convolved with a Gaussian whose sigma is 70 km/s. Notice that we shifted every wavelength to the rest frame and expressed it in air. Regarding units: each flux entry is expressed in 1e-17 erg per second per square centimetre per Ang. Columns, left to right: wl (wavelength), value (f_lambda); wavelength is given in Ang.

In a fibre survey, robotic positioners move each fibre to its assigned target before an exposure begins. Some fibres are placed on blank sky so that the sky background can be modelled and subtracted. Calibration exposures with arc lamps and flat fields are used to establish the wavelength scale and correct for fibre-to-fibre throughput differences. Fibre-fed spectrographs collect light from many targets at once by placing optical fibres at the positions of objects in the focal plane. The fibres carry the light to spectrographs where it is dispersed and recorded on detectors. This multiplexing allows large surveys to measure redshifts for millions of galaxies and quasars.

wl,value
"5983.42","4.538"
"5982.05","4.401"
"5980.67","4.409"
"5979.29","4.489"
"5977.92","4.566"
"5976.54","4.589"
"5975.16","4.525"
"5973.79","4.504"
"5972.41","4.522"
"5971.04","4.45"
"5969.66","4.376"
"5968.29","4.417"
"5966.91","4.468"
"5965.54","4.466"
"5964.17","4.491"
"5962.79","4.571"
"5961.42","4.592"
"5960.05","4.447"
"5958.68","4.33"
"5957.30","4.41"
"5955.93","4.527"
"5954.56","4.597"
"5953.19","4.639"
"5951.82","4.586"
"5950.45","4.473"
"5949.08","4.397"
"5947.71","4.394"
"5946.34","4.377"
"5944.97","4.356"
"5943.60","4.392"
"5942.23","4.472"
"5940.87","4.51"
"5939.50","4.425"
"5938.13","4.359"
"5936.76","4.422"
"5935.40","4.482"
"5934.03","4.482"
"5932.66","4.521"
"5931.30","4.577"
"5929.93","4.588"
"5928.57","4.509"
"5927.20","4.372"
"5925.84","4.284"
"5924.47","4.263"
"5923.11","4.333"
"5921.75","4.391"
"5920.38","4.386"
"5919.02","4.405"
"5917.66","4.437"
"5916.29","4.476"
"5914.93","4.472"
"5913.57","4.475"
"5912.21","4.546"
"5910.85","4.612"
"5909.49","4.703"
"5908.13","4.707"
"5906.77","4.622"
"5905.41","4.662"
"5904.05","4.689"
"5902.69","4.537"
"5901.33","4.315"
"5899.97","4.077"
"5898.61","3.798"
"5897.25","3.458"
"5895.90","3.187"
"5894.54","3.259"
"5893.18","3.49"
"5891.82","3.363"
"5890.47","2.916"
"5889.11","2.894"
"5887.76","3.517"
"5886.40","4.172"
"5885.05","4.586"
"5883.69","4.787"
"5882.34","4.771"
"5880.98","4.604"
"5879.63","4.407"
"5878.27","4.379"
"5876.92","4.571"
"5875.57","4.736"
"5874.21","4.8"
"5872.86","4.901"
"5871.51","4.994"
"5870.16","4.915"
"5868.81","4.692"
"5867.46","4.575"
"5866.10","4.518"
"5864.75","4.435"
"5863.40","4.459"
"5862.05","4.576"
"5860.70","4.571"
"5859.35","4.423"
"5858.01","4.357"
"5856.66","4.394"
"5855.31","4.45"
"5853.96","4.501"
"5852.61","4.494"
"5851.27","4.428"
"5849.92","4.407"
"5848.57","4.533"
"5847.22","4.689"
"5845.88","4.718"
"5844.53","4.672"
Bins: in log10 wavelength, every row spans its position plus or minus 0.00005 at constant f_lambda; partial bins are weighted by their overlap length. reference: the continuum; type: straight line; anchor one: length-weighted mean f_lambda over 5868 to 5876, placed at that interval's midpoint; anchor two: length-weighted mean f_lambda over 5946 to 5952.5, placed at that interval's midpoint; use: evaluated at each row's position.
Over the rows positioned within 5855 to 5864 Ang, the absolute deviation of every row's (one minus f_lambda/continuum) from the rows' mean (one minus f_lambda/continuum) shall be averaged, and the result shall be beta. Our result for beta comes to 0.015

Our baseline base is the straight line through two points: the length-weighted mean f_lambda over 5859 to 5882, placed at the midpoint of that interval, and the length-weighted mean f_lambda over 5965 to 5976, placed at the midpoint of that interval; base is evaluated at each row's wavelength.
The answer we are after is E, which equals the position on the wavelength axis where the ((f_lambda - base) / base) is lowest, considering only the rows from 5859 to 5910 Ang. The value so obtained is 5889.11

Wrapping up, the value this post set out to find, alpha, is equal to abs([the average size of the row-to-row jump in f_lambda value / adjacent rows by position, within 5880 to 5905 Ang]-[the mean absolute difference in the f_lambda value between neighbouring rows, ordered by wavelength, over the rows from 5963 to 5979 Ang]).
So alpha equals 0.22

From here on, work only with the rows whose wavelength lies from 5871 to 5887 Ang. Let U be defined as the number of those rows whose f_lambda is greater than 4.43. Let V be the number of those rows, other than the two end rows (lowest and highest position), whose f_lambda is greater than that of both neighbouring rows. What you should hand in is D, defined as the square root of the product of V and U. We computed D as 3.0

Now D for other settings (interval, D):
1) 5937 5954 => 2.2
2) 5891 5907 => 2.8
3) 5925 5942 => 2.6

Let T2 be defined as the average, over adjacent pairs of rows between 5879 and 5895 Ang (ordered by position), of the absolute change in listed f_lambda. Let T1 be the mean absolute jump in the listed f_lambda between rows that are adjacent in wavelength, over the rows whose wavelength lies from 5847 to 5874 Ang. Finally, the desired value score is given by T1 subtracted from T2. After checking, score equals 0.20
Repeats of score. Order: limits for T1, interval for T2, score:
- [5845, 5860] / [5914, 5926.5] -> -0.03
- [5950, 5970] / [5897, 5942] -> 0.01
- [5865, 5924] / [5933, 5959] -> -0.09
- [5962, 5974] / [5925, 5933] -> 0.03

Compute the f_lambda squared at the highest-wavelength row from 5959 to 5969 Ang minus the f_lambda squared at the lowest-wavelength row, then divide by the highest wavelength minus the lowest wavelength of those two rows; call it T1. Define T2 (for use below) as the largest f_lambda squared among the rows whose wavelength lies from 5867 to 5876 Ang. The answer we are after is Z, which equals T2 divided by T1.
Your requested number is -773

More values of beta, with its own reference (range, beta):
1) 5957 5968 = 0.016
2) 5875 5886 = 0.025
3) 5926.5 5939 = 0.013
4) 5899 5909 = 0.041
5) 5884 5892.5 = 0.111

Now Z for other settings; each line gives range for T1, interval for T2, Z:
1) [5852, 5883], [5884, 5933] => 257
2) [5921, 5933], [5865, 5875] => 235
